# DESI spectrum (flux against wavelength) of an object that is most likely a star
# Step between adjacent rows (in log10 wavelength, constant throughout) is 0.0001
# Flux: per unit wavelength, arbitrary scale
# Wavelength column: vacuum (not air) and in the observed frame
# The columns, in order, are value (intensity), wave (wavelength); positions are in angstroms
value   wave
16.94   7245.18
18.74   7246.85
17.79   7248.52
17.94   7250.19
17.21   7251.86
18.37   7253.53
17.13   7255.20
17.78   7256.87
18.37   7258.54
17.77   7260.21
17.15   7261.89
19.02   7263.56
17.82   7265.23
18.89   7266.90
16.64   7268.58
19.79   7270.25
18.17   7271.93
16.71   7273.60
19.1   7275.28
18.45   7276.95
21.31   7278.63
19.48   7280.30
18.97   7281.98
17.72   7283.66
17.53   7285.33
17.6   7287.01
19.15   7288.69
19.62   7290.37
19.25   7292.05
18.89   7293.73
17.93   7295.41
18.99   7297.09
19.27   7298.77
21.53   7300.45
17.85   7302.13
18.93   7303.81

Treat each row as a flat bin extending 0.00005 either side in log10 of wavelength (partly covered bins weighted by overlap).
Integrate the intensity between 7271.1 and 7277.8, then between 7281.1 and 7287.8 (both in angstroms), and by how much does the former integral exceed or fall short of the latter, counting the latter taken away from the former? 1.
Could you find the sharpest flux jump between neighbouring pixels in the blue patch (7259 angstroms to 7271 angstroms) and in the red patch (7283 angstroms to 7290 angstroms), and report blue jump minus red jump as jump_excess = 1.6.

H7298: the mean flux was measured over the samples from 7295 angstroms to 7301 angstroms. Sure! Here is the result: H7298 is 19.4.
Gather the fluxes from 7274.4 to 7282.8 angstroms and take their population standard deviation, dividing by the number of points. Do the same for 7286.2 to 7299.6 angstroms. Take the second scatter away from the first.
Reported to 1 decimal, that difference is 0.3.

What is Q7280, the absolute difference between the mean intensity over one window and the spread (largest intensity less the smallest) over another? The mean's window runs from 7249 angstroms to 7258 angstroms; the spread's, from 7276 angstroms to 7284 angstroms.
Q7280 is 14.1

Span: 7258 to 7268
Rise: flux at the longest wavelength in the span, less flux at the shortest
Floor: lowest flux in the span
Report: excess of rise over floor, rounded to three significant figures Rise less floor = -16.6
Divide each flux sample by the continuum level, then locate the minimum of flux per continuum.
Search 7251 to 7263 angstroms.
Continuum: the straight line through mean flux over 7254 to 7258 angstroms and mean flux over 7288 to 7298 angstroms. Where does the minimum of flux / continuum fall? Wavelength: 7261.89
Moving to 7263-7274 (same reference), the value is 7273.60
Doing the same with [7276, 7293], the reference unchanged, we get 7285.33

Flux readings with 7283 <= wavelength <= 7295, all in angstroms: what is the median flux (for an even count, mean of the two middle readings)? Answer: 18.9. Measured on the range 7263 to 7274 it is 18.2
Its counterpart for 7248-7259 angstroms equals 17.8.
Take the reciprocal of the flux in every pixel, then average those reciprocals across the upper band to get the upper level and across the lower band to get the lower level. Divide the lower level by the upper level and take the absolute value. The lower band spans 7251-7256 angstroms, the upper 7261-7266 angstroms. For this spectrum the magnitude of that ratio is 1.02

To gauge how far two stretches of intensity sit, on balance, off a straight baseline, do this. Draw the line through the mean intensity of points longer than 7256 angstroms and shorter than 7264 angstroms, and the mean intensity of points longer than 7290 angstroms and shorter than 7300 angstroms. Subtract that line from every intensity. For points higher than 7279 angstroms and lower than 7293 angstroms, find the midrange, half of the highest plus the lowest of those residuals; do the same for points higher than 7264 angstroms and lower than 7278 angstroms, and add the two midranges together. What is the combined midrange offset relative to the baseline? -0.3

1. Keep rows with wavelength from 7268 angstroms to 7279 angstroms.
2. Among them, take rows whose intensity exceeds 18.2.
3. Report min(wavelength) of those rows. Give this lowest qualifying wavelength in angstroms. 7270.25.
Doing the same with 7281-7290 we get 7281.98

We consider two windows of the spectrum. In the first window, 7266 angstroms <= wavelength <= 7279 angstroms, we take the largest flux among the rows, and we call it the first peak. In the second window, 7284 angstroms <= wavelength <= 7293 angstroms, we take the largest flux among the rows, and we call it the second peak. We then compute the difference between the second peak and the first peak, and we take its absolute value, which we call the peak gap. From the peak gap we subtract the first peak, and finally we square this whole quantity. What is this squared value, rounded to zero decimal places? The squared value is 385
